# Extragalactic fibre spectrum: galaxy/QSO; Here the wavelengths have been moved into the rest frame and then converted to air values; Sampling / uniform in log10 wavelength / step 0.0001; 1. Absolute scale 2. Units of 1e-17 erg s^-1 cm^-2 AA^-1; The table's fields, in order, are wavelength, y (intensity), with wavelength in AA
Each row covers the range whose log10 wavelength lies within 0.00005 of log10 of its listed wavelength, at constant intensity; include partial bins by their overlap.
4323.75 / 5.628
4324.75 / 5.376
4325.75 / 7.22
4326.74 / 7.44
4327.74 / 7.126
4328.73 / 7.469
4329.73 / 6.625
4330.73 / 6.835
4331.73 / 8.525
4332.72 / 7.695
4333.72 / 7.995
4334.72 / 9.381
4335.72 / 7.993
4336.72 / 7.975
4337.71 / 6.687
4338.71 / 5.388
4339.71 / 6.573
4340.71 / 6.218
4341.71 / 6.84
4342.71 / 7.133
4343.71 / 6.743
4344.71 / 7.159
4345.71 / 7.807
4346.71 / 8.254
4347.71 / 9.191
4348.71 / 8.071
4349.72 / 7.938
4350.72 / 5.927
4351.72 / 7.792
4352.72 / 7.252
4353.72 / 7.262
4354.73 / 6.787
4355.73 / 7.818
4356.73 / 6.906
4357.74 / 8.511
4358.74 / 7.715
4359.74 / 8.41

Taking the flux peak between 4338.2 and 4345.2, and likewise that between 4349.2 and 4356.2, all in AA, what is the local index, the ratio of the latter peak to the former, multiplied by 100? 111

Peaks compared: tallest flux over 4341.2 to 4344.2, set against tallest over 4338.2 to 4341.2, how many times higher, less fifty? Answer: -48.9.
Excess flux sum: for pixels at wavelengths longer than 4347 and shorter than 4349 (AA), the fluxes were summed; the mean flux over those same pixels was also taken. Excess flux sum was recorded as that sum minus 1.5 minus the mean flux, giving 7.1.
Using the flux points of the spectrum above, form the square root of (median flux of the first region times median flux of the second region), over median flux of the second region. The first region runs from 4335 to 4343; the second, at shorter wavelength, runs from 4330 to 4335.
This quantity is 0.92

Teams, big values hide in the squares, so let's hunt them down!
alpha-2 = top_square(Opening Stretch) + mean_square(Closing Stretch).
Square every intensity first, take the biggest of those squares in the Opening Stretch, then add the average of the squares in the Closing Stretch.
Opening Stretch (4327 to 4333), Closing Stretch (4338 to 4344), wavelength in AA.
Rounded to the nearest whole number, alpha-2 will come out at 115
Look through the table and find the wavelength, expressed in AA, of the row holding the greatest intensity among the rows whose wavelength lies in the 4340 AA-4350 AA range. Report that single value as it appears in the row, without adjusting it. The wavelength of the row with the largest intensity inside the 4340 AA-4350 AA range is 4347.71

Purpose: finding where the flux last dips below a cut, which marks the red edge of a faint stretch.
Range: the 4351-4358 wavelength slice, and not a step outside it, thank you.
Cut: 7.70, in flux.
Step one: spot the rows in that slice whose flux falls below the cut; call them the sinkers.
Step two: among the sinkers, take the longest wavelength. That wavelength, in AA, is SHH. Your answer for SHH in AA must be 4356.73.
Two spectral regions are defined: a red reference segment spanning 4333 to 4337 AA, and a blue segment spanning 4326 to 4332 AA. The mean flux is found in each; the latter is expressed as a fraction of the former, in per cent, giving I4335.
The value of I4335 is 88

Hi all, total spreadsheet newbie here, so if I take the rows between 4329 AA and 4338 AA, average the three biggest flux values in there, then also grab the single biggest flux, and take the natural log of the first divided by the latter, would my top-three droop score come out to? -0.083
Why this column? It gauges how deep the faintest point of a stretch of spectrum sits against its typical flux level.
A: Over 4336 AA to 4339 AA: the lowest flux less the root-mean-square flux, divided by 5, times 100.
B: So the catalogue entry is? -28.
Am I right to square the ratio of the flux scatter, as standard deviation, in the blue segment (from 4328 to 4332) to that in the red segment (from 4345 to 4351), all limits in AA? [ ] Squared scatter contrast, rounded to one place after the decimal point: 0.6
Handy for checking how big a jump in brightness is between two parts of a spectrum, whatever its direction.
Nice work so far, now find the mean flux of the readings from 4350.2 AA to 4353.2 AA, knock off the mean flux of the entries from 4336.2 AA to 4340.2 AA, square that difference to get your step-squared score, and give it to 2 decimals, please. 0.11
